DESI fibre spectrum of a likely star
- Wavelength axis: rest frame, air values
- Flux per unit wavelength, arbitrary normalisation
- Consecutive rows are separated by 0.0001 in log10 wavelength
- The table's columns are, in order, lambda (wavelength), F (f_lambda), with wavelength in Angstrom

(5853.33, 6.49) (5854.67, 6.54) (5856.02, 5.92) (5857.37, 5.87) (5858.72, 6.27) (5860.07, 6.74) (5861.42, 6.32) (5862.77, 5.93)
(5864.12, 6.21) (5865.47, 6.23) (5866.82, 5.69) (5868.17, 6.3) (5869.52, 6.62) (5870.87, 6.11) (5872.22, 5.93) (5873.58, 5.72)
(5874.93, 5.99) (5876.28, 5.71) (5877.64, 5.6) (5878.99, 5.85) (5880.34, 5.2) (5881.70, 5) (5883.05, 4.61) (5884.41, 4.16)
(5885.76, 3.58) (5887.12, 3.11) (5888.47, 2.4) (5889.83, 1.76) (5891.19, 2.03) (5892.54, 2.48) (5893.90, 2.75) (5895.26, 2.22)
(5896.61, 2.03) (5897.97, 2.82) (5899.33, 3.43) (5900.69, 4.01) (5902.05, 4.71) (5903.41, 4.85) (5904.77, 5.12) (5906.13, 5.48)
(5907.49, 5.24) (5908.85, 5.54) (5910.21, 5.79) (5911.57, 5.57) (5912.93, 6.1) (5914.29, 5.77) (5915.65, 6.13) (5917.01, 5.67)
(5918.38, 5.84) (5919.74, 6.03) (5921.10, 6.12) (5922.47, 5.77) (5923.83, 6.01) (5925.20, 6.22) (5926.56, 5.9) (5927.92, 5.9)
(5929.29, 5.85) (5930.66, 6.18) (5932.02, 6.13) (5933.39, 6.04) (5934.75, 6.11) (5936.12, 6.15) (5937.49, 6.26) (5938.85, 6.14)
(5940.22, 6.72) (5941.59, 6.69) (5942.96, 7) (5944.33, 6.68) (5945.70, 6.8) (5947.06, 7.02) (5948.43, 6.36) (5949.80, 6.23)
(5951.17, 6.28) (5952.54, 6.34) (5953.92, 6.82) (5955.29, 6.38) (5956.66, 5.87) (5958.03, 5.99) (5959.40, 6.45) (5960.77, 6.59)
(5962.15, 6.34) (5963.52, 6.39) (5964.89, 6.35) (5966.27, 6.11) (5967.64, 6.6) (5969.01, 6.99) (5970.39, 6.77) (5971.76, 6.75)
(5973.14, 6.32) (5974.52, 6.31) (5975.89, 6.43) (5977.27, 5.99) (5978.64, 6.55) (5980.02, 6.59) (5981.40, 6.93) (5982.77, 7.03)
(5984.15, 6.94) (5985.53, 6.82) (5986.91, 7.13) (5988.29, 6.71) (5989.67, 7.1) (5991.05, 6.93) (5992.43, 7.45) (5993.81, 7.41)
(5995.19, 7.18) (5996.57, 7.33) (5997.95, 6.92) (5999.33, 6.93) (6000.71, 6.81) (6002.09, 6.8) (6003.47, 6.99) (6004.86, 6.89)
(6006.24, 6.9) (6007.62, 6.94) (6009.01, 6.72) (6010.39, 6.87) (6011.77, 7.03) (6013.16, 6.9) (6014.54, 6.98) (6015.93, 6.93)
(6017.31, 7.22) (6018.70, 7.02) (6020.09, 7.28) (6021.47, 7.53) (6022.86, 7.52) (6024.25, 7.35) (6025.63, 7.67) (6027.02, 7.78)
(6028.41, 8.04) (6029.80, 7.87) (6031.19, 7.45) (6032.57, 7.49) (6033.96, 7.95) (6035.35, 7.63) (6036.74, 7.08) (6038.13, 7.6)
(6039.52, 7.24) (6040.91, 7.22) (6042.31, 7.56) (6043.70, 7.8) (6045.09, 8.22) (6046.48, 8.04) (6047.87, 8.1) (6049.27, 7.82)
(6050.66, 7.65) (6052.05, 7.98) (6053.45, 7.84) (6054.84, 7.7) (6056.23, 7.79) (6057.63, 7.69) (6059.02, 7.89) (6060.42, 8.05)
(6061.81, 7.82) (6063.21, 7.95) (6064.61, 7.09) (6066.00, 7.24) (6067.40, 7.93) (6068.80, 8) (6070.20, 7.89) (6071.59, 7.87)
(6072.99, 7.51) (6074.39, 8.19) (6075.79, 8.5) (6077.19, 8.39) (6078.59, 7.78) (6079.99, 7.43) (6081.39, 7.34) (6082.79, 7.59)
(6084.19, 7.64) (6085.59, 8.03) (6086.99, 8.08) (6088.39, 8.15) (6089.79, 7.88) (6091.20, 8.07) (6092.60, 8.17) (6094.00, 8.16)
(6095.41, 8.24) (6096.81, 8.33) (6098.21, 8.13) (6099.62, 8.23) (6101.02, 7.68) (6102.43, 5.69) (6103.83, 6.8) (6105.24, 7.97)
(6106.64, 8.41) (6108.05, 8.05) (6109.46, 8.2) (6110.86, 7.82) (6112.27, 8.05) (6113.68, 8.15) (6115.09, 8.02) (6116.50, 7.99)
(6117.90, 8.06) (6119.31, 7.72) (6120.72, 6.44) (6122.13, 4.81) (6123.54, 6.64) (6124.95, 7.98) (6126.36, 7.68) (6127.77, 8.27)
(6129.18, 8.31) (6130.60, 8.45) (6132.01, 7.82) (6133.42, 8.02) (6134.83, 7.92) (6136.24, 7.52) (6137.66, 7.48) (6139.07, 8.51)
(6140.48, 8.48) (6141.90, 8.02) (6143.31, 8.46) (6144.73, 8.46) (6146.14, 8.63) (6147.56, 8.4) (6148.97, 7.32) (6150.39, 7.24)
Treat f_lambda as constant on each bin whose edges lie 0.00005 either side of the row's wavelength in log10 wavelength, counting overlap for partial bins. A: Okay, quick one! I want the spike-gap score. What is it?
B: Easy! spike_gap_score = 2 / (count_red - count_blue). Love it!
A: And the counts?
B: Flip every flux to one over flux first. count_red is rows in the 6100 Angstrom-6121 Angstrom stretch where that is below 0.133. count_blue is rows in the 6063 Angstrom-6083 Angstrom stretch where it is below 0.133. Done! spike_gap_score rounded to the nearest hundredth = 1.00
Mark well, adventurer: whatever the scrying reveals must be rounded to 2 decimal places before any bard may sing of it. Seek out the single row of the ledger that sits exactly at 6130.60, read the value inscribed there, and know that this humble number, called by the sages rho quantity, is 8.45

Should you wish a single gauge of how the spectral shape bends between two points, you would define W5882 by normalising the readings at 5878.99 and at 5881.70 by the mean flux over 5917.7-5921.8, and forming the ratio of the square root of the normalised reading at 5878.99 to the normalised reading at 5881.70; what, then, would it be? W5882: 1.18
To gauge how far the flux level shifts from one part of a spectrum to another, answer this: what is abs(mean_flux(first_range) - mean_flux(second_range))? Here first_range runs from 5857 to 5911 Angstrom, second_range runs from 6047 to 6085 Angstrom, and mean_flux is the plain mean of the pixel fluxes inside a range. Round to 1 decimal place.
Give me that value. 3.0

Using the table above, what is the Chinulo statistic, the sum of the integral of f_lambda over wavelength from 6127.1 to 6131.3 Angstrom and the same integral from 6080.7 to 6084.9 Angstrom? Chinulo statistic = 67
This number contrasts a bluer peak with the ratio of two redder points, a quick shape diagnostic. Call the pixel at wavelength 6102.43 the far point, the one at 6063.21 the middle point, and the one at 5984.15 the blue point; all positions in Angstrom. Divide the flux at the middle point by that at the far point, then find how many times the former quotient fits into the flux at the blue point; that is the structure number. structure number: 5.0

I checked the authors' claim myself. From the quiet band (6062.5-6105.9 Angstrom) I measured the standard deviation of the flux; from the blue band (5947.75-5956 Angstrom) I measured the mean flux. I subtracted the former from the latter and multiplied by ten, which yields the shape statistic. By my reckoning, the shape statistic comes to 58.5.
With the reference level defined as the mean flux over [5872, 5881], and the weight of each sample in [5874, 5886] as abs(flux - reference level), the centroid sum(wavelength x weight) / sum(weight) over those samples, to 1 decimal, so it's 5883.4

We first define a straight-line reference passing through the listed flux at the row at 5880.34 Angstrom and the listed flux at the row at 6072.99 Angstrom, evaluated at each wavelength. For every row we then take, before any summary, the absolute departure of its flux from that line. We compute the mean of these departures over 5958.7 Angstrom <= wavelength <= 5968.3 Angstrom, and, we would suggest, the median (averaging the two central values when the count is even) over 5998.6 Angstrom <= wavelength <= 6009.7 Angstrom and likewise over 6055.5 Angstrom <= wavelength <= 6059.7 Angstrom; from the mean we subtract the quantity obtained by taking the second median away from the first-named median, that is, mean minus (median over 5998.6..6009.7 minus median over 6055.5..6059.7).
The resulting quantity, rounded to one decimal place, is 0.5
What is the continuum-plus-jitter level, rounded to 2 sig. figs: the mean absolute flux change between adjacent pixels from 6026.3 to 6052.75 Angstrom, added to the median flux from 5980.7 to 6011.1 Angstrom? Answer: 7.2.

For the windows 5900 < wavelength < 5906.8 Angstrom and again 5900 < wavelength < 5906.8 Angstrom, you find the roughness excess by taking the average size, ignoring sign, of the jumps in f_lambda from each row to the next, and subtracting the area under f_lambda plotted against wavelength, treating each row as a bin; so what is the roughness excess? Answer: -32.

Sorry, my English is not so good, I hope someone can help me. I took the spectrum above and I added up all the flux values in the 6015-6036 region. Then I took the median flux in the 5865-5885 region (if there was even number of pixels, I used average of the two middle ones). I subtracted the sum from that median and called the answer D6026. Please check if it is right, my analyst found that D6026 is -107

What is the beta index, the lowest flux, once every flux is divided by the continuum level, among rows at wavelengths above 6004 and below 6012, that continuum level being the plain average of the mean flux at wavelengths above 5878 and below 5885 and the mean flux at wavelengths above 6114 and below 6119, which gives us 1.03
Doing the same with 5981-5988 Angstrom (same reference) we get 1.05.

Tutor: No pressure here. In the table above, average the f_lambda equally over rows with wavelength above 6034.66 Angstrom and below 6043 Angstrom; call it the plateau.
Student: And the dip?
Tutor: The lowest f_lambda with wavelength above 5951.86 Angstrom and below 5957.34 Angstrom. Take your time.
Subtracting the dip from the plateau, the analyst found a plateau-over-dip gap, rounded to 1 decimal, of 1.5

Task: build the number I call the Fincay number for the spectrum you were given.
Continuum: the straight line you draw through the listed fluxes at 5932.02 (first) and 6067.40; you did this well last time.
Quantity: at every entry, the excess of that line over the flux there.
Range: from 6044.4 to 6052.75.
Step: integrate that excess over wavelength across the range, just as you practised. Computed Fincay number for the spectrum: -2.4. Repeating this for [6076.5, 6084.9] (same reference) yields 3.5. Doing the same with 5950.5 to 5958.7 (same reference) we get 1.2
